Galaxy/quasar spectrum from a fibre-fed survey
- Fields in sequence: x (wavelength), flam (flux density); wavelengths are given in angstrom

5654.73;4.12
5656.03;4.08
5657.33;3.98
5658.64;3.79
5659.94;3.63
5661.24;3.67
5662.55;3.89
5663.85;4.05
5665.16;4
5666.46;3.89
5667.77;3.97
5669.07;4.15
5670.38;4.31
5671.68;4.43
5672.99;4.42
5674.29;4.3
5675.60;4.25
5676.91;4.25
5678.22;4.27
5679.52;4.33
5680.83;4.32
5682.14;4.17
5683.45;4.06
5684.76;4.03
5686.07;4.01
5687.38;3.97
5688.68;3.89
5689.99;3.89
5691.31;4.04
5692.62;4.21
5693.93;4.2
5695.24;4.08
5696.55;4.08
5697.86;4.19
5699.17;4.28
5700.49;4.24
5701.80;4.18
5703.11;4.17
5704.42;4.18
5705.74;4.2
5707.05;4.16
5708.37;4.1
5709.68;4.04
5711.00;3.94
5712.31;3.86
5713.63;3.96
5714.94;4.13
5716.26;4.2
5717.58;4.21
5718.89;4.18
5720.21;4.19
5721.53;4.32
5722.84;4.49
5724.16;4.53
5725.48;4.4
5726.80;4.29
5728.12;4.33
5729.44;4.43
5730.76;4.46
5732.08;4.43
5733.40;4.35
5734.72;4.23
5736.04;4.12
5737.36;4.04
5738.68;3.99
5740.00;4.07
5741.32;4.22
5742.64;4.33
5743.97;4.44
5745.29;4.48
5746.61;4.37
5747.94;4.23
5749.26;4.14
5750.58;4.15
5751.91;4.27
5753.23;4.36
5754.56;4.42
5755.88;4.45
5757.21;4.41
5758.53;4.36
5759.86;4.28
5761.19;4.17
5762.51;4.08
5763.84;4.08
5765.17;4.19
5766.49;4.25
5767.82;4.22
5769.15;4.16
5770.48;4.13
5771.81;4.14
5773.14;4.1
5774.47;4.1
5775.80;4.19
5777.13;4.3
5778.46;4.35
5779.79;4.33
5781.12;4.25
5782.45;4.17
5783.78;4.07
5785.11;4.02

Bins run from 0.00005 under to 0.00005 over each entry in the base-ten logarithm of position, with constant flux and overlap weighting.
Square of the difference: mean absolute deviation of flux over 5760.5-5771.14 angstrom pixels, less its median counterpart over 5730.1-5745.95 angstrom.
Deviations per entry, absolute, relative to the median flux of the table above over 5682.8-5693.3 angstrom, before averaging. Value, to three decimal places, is 0.014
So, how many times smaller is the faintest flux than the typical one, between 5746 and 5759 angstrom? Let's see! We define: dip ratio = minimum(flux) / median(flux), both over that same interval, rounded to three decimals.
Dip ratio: 0.950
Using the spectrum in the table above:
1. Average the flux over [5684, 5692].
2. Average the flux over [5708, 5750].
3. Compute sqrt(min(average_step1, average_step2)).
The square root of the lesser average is 1.99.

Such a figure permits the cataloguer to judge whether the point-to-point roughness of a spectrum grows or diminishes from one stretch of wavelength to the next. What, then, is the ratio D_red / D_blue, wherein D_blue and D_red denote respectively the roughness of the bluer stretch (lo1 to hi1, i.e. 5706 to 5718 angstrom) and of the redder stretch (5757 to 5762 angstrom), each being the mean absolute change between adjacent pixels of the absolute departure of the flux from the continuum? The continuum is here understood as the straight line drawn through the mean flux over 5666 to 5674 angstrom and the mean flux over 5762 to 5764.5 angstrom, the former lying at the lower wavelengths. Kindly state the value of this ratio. 1.0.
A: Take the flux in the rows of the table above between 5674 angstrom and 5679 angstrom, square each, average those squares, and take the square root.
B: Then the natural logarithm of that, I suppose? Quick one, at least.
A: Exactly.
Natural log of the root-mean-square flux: 1.45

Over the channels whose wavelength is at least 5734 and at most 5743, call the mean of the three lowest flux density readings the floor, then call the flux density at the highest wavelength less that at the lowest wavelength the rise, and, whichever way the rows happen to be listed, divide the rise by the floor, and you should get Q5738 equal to 0.02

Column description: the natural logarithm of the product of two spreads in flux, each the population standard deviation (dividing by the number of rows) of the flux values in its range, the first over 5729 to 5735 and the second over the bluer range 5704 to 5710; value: -5.3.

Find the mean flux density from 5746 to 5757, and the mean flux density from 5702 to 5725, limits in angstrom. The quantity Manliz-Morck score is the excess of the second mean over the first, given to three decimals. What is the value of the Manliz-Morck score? -0.131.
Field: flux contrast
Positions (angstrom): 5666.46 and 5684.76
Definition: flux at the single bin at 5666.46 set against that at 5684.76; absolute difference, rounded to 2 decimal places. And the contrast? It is 0.14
